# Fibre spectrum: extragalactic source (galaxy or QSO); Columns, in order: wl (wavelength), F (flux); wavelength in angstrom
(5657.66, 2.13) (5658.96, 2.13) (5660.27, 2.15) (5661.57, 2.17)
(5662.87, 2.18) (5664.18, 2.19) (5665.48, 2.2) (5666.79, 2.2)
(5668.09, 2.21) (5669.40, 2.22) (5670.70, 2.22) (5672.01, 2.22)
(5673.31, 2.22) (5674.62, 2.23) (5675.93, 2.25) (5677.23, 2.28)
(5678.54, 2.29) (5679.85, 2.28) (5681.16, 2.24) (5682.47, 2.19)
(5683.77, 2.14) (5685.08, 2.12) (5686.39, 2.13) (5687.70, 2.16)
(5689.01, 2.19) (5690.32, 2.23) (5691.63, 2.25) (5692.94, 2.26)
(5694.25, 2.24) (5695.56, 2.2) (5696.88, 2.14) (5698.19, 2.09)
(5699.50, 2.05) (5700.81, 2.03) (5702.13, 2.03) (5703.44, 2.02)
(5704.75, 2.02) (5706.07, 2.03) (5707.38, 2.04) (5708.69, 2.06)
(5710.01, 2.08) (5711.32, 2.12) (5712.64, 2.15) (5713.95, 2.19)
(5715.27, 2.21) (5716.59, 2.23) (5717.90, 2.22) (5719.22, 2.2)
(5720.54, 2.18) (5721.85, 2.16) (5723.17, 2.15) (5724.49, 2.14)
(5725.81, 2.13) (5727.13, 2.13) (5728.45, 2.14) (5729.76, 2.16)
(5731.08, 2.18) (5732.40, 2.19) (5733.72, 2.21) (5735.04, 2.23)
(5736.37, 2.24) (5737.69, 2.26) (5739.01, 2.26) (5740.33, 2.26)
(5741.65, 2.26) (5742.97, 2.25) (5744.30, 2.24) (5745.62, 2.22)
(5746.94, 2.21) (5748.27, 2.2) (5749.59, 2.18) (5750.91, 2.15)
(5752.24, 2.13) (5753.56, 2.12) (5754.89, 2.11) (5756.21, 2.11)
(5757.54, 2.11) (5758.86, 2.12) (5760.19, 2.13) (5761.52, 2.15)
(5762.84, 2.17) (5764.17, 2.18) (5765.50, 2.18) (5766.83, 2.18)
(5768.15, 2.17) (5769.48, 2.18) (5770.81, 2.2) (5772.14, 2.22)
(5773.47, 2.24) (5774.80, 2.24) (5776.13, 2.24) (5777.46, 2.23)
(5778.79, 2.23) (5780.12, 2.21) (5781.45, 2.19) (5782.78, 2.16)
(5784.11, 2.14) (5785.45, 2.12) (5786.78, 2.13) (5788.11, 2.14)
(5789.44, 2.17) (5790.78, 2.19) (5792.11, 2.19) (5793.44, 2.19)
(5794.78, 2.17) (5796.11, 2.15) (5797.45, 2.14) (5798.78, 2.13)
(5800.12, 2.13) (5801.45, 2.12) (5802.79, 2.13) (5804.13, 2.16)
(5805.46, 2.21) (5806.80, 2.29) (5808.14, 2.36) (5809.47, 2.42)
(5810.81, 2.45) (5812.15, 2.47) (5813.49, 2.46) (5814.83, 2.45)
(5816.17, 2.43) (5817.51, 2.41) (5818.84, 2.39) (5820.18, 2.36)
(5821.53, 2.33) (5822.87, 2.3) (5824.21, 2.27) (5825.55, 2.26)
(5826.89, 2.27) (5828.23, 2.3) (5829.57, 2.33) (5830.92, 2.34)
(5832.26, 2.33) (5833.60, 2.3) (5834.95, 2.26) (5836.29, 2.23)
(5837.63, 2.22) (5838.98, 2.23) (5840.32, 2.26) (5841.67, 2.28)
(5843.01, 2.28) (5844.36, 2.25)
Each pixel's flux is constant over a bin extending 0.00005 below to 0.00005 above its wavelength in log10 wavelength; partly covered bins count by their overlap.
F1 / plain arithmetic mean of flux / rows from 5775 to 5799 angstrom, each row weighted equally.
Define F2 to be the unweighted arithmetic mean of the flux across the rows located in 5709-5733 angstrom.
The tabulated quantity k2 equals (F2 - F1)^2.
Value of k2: 0.000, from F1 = 2.17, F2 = 2.16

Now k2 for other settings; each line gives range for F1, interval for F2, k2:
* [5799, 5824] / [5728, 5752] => 0.013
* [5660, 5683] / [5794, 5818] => 0.004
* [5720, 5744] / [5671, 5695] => 0.000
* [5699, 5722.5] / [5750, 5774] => 0.002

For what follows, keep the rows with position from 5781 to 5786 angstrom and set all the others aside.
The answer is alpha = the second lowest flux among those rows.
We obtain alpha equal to 2.14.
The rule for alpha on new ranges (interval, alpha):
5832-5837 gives 2.26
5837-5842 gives 2.23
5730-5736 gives 2.19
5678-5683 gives 2.24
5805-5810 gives 2.29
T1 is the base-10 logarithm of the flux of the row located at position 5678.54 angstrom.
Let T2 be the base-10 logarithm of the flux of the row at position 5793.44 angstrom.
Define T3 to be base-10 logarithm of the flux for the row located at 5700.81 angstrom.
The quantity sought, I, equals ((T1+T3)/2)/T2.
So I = 0.98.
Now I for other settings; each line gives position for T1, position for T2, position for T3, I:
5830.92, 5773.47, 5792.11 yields 1.01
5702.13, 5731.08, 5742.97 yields 0.97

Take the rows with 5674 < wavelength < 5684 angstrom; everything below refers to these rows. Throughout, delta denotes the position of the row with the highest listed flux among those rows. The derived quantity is 5678.54 angstrom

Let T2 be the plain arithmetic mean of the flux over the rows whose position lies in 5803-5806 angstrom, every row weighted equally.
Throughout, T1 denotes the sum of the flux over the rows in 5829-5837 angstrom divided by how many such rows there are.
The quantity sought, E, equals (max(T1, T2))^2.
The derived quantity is 5.3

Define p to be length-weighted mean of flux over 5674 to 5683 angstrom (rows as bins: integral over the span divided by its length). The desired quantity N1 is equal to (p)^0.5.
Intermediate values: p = 2.25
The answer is 1.50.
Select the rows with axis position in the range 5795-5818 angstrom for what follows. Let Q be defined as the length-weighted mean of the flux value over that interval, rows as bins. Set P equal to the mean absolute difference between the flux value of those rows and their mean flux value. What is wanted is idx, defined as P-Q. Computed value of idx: -2.15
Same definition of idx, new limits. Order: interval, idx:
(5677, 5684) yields -2.19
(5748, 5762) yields -2.11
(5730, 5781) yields -2.15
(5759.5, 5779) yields -2.16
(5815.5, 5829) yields -2.28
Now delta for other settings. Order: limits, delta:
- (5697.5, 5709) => 5698.19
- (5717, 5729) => 5717.90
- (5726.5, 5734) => 5733.72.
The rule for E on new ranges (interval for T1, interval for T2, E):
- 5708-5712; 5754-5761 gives 4.5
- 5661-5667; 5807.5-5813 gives 5.9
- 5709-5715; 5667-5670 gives 4.9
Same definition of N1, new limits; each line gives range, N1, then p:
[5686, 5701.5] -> 1.47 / 2.16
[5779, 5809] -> 1.48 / 2.18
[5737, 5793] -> 1.48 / 2.19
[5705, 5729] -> 1.46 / 2.14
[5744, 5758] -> 1.47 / 2.16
